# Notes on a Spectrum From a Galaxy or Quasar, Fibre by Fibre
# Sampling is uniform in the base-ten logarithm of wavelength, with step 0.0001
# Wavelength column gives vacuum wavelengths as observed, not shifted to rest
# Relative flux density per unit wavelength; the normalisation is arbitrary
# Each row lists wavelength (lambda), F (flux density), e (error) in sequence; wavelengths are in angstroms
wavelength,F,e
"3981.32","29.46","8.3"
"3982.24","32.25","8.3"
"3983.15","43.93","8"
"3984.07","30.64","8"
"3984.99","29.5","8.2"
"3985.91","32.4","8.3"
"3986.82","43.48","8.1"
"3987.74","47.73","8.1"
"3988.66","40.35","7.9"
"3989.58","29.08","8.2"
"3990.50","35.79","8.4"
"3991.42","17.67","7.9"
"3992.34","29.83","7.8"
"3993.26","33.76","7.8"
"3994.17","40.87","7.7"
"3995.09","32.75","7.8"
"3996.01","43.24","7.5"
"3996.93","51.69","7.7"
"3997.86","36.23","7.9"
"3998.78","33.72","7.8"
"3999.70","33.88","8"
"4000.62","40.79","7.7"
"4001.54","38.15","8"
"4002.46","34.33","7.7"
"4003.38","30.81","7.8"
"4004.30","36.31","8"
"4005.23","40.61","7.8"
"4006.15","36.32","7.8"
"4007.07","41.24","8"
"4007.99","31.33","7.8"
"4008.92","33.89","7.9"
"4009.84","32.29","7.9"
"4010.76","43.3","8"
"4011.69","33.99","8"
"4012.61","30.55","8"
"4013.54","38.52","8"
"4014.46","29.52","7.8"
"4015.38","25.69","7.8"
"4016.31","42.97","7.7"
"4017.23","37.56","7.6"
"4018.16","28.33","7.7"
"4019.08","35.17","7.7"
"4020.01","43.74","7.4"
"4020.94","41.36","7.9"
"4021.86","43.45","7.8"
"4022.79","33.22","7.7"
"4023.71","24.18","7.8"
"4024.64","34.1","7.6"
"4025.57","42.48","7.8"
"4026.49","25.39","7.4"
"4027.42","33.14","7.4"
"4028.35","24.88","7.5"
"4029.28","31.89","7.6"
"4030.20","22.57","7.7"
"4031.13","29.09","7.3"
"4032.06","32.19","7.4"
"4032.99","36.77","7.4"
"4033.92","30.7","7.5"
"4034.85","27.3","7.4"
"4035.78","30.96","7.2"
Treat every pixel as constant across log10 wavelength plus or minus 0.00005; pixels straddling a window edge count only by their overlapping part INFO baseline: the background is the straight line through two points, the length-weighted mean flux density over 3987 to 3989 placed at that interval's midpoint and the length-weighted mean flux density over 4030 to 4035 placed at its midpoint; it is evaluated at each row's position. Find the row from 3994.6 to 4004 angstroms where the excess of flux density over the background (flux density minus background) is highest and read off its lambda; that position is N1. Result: 3996.93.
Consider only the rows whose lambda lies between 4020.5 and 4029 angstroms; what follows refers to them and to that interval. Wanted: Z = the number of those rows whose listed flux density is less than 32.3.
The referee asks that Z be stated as 3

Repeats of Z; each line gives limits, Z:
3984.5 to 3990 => 2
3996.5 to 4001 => 0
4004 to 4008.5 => 1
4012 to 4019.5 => 4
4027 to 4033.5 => 5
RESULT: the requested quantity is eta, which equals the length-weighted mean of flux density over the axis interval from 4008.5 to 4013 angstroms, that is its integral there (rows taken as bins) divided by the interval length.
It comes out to 35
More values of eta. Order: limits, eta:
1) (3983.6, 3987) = 33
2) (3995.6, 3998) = 45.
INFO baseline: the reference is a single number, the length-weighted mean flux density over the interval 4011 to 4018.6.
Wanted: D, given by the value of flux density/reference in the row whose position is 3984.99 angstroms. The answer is 0.88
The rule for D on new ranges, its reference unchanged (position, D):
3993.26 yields 1.00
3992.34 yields 0.89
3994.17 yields 1.21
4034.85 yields 0.81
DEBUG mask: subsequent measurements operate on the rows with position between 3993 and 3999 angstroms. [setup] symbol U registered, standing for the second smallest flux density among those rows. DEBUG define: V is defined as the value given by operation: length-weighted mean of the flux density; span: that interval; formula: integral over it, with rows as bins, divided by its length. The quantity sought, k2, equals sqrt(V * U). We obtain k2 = 36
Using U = 33.72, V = 39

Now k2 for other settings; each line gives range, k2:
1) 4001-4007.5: 36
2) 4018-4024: 32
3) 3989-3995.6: 30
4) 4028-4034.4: 27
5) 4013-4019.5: 31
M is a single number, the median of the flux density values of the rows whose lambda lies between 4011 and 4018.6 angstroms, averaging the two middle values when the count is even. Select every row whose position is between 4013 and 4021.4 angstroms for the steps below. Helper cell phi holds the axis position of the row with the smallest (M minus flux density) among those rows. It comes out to 4020.01 angstroms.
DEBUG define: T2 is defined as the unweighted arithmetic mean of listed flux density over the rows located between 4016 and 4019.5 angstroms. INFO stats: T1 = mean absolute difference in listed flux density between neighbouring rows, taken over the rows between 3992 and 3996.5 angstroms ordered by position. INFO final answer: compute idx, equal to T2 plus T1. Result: 43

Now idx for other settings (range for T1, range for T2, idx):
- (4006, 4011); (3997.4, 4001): 42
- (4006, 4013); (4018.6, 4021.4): 46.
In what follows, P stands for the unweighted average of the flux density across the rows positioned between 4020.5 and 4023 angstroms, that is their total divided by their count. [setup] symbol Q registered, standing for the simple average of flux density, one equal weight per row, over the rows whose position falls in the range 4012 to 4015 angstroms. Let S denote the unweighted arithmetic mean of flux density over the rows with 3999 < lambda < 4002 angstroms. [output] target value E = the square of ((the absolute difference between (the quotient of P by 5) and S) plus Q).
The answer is 3919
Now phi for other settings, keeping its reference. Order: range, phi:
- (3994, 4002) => 3996.93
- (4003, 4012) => 4010.76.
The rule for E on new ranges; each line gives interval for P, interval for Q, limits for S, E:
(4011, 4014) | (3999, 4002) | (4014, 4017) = 4028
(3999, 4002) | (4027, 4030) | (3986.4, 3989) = 4396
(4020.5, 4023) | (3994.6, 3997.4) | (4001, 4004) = 4778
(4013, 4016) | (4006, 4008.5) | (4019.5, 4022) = 5314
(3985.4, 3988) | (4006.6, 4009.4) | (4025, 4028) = 3711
